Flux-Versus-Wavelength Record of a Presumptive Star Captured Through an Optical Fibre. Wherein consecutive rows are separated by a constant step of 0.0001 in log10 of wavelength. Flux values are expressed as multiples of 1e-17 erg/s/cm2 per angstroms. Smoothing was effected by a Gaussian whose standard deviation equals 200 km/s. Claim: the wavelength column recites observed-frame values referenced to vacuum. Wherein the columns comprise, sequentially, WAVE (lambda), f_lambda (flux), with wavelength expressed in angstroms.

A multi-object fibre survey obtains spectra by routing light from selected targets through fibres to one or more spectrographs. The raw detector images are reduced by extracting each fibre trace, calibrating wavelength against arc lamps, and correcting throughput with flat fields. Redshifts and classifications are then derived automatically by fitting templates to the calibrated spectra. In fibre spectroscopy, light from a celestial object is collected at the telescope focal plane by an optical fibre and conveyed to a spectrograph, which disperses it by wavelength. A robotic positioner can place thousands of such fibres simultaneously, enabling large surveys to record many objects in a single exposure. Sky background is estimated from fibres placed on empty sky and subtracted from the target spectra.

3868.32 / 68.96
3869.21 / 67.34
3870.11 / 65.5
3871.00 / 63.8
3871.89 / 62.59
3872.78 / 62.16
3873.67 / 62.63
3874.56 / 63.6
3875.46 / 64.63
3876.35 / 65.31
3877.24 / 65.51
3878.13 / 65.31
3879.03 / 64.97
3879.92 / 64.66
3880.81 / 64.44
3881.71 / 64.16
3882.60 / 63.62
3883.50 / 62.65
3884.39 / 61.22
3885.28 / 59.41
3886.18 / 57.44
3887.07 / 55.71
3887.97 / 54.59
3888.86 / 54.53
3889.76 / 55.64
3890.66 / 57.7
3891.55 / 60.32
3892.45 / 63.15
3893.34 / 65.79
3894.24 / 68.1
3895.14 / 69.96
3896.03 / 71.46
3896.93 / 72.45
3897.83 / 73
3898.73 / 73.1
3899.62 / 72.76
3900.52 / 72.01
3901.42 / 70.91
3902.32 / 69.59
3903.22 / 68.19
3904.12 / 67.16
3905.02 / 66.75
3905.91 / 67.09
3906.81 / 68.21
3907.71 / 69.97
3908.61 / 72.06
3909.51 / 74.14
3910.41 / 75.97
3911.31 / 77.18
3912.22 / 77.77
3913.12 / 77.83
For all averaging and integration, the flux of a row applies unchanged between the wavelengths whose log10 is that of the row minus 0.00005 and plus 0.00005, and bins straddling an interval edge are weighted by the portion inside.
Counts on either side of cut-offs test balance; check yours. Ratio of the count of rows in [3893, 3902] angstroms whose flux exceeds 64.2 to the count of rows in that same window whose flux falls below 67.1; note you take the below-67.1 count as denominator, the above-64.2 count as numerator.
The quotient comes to 10.0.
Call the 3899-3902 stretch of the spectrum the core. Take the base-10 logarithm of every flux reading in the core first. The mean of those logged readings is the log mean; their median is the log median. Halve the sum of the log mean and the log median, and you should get 1.86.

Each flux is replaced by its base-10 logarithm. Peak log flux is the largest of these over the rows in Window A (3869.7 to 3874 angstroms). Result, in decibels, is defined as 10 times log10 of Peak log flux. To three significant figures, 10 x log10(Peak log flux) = 2.59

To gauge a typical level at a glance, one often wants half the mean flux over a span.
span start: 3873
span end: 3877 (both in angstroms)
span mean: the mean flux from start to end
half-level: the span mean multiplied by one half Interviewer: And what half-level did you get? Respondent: 32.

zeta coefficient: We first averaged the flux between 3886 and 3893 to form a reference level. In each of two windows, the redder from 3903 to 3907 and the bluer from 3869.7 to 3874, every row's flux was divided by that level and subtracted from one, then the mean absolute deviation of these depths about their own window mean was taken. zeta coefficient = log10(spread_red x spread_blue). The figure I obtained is -3.74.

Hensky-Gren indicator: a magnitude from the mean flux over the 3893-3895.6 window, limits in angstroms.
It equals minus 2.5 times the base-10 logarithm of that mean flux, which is -4.58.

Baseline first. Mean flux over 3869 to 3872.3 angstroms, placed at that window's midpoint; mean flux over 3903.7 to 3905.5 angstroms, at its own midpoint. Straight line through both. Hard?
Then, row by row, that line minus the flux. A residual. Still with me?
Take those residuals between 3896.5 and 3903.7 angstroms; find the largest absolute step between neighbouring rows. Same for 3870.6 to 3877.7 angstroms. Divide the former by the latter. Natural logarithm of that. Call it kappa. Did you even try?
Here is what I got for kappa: 0.14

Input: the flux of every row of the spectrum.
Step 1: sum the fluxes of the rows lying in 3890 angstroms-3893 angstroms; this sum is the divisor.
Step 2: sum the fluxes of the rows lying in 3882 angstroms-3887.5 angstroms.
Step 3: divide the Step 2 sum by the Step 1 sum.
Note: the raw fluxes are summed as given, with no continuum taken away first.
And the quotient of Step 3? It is 2.0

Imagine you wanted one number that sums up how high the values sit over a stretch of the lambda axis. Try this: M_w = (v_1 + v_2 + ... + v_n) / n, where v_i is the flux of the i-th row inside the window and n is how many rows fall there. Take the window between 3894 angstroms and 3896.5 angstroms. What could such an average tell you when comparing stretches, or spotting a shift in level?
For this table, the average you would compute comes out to 70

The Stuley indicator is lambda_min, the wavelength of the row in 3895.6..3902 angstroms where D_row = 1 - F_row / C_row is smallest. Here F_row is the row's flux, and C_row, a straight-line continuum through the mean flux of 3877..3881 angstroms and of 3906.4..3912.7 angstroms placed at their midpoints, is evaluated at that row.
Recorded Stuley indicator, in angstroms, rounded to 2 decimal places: 3897.83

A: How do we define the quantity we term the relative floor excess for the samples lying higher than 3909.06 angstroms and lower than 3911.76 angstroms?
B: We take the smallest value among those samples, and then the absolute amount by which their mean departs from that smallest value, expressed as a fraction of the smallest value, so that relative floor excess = 0.022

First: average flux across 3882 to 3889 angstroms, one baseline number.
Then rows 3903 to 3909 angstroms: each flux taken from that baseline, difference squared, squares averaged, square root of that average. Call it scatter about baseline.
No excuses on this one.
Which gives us 10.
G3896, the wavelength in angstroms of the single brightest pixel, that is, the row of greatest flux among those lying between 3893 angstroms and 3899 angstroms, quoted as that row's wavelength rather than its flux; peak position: 3898.73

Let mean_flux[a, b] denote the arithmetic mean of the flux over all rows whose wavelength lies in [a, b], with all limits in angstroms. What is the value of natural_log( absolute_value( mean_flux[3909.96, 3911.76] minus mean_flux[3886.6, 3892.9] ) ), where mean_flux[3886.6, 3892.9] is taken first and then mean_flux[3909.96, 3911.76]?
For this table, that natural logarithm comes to 3.0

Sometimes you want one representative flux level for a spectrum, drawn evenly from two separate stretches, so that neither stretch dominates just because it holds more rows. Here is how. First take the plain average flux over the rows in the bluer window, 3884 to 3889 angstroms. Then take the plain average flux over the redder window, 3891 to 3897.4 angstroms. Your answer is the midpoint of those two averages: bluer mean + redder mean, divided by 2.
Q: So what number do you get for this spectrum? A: 62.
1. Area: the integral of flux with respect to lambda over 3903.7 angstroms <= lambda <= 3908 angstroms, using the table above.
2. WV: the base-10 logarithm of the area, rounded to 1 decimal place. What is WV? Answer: 2.5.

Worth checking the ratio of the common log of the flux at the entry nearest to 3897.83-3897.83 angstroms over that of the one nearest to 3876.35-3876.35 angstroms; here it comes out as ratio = 1.03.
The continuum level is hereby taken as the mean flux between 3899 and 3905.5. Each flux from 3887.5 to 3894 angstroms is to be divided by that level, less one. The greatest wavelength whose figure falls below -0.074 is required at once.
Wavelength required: 3892.45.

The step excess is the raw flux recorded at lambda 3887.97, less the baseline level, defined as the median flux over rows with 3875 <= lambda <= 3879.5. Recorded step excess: -11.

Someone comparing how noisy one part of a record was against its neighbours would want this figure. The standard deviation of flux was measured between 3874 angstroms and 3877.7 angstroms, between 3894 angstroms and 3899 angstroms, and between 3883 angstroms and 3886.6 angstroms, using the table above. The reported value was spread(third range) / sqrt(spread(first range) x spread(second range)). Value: 1.7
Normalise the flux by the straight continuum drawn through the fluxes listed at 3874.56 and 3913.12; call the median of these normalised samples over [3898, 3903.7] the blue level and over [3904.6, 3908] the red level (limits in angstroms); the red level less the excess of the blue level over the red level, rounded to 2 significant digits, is 0.82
